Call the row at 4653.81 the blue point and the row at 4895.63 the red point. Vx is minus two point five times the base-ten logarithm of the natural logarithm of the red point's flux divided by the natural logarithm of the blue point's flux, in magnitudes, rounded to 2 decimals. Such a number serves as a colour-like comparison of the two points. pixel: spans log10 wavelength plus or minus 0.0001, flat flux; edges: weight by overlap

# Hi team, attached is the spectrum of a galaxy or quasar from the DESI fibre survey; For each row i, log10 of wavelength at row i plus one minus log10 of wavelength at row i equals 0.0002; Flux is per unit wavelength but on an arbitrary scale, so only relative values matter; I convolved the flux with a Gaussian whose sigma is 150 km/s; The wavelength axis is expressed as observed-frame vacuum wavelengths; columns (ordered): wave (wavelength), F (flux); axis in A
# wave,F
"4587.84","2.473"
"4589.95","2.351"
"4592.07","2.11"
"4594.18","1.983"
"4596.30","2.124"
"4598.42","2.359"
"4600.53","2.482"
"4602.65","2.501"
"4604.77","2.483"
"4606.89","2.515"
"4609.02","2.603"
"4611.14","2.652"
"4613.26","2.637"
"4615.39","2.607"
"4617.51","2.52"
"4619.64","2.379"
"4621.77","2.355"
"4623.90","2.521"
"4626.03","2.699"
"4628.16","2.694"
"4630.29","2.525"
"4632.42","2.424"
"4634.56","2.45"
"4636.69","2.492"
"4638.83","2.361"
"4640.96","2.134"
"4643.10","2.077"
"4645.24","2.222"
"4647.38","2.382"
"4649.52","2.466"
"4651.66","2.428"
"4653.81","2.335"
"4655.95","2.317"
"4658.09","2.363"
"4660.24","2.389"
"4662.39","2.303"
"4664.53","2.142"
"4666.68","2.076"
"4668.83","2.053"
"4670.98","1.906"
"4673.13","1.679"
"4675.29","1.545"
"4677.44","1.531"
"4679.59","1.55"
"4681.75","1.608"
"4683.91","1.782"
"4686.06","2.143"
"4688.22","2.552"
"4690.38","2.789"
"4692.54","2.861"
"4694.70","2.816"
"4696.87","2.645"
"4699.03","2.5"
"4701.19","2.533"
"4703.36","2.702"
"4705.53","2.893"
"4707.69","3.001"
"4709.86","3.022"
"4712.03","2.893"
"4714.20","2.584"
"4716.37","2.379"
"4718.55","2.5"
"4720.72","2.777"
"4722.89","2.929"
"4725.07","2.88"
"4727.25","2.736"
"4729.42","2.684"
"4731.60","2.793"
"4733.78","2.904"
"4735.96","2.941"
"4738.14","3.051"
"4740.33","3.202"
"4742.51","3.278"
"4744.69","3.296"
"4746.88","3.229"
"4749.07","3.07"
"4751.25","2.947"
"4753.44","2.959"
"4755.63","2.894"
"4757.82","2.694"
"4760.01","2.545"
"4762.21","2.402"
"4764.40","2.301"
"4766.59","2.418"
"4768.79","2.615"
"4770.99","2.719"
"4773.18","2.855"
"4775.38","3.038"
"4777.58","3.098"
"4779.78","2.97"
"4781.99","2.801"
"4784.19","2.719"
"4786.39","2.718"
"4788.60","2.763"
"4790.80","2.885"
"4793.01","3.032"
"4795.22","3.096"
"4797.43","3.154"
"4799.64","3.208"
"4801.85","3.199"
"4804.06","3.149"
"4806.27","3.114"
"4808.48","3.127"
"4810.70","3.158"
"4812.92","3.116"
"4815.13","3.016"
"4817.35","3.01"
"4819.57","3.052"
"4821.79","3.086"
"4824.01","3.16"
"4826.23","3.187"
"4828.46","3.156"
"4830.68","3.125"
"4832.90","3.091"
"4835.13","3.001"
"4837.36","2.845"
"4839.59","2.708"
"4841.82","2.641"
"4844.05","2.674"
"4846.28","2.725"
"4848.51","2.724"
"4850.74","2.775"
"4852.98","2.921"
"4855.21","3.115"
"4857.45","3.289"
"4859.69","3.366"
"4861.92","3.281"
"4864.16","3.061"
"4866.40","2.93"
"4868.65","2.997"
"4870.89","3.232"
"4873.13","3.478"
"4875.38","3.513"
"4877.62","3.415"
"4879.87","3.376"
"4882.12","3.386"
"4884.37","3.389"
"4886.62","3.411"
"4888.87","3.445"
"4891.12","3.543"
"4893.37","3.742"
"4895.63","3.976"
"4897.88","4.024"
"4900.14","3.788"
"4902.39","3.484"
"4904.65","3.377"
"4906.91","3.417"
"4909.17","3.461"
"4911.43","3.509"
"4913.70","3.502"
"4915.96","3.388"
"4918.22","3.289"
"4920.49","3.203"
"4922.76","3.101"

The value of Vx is -0.53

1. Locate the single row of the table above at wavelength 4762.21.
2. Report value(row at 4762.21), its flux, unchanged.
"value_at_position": 2.402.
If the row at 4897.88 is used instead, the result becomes 4.024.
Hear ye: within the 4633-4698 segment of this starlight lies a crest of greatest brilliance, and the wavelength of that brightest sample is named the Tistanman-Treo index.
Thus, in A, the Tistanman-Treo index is 4692.54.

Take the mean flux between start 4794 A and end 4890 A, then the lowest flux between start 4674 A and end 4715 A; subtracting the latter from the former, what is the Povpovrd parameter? 1.6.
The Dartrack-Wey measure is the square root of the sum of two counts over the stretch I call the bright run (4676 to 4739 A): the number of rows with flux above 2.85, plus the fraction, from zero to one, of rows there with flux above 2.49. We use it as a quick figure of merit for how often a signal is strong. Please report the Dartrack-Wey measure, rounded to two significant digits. 3.3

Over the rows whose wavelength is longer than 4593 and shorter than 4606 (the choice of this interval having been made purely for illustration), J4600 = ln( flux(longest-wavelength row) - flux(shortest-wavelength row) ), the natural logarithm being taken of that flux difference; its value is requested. -0.69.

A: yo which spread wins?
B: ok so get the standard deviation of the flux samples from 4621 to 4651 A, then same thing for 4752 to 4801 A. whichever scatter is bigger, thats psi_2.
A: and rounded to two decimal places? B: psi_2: 0.25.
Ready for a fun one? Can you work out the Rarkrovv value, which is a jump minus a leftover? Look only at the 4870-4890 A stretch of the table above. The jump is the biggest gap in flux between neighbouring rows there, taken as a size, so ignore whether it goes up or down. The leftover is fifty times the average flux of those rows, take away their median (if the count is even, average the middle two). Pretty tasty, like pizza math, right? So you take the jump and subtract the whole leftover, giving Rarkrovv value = -167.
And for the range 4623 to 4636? -125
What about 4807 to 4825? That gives -151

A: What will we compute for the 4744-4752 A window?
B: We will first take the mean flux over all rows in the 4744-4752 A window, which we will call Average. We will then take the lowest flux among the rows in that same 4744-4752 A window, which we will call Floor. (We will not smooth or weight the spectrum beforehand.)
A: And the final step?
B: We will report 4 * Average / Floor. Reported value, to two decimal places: 4.26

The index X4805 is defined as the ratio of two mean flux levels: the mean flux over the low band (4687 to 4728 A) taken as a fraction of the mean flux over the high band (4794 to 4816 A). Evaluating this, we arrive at 0.87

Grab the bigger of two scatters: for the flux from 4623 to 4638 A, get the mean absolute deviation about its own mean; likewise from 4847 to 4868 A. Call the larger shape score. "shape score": 0.190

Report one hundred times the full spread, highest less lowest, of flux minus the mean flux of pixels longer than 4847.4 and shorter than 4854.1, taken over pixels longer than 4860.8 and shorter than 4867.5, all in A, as 35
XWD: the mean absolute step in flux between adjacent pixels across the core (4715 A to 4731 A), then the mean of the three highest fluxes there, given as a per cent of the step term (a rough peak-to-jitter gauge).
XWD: 2160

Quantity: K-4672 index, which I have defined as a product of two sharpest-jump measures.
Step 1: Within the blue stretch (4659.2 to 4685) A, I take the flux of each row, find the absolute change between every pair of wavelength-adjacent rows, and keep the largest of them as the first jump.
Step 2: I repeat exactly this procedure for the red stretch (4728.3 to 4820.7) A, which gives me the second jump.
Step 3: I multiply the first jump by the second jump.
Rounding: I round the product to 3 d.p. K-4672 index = 0.045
